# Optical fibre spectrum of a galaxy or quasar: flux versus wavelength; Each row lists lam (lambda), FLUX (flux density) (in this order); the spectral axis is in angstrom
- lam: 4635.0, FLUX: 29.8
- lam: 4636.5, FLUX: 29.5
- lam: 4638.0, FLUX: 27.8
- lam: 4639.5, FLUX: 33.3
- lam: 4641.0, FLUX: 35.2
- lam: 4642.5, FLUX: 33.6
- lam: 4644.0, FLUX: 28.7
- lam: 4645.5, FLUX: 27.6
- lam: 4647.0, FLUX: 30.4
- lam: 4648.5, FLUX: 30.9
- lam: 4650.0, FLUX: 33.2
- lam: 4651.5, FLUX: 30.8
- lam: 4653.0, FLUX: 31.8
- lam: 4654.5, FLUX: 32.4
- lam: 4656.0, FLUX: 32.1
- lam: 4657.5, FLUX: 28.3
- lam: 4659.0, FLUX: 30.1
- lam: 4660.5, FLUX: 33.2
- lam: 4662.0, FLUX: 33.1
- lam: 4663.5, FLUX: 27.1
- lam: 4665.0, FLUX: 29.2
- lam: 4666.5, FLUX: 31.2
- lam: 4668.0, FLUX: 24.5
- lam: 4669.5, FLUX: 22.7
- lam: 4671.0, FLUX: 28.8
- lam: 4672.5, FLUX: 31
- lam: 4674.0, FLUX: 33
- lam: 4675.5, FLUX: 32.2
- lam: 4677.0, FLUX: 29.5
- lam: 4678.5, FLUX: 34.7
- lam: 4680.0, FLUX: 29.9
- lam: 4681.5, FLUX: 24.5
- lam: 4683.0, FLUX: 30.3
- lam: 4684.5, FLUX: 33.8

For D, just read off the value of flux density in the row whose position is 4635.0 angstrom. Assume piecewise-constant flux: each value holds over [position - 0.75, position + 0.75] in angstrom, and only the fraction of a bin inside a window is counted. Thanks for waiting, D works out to 29.8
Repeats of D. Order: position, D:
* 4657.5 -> 28.3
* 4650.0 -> 33.2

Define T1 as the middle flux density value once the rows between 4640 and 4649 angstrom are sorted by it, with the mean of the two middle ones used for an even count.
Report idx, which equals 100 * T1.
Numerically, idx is 3065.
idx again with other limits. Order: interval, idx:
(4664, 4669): 2920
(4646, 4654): 3090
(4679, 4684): 2990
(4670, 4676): 3160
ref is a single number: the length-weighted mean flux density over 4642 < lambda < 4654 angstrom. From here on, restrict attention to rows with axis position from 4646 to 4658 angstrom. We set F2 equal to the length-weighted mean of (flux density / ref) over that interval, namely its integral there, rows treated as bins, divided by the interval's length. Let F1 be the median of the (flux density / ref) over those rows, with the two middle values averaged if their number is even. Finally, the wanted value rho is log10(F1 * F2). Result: 0.012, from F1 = 1.02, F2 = 1.01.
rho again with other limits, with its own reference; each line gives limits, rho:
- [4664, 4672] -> -0.082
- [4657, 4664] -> -0.015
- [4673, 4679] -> 0.043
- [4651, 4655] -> 0.025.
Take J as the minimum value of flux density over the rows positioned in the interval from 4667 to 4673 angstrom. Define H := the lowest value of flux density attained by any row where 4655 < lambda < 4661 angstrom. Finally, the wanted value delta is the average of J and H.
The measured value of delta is 25.5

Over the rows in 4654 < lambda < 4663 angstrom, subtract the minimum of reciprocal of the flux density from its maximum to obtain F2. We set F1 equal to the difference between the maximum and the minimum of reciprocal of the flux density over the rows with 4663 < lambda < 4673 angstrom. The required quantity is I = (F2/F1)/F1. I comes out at 36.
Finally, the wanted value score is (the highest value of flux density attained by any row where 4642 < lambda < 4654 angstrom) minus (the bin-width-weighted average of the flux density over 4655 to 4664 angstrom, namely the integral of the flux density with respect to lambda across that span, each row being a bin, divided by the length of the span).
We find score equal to 2.8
